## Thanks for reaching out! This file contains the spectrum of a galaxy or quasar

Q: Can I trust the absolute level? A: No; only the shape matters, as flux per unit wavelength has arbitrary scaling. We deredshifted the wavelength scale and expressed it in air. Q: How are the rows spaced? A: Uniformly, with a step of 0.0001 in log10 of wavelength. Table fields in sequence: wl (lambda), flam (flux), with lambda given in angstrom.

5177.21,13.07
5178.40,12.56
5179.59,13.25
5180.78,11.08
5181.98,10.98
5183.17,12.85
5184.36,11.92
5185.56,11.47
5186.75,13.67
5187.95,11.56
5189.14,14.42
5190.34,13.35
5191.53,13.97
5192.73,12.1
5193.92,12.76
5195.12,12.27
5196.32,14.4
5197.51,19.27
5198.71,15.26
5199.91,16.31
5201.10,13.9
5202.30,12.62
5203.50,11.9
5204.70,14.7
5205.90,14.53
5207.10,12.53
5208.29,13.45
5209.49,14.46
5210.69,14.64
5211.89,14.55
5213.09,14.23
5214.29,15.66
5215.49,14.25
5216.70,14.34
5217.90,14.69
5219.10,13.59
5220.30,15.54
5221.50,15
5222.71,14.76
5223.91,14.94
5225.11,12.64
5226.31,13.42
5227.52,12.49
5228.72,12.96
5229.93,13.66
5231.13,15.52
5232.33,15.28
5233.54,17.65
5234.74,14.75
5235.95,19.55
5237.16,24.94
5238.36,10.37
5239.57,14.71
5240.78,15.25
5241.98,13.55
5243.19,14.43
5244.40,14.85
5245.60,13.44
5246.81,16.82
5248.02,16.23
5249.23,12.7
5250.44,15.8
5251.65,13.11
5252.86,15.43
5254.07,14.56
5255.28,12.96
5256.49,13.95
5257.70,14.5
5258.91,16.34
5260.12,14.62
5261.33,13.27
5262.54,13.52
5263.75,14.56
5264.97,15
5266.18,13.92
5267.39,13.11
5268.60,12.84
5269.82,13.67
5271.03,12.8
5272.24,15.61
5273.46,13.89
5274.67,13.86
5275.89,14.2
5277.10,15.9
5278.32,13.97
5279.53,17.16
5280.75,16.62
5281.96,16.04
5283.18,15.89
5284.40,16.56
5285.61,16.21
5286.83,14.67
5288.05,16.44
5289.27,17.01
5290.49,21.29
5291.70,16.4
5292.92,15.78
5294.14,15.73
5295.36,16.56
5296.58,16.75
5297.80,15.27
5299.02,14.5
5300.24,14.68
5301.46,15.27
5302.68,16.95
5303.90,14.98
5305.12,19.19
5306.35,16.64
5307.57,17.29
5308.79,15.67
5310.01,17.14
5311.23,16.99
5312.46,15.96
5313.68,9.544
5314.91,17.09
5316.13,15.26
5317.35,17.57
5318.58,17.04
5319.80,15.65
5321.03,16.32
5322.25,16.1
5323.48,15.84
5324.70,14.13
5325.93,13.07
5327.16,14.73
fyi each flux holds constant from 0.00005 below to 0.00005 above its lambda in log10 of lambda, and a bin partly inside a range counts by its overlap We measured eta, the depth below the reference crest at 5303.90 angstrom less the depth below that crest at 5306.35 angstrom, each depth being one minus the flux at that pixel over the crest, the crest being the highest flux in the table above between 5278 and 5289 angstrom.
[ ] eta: 0.097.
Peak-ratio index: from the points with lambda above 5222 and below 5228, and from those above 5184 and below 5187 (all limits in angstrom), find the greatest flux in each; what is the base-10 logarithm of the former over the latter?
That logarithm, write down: 0.039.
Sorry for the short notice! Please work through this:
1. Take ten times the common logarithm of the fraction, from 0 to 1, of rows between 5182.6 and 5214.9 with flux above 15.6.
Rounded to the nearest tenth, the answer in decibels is -9.5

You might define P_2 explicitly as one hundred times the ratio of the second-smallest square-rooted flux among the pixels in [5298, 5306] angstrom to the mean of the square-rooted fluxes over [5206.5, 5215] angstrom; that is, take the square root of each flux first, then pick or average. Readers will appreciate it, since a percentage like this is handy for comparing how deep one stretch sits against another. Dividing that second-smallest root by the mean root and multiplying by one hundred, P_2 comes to 102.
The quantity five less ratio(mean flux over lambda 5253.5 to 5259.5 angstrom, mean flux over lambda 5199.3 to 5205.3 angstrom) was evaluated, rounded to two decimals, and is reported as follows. 3.96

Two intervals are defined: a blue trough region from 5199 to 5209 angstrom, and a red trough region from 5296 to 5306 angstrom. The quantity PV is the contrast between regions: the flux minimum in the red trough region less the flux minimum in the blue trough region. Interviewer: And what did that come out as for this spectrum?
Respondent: 2.6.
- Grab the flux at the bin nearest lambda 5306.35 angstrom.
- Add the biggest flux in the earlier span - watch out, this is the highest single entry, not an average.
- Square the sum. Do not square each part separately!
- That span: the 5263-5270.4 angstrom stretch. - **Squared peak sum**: 1001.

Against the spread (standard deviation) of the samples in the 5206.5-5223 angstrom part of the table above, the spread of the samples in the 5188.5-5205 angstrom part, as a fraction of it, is 2.4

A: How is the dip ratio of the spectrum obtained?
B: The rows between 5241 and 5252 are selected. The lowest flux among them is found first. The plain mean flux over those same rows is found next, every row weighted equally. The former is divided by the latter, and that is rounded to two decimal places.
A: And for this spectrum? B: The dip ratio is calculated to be 0.87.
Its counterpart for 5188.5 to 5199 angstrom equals 0.85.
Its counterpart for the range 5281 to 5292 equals 0.88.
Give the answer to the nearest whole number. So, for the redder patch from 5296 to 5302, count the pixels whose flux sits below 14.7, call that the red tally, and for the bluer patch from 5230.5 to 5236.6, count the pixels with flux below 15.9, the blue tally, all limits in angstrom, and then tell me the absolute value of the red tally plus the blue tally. 5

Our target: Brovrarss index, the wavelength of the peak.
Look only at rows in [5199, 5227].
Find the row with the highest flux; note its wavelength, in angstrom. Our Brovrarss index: 5199.91 angstrom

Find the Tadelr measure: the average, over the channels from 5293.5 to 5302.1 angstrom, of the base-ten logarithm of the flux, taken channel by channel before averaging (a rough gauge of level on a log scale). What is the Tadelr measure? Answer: 1.19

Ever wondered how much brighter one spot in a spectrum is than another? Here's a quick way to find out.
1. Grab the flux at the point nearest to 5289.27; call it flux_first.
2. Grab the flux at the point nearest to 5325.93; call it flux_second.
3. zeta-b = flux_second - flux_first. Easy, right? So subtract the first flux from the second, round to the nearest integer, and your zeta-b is -4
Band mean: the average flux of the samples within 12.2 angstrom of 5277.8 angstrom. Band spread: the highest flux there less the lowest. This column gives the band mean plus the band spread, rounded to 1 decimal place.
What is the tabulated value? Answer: 19.4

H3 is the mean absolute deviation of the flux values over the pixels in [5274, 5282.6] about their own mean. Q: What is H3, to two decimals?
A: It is 1.19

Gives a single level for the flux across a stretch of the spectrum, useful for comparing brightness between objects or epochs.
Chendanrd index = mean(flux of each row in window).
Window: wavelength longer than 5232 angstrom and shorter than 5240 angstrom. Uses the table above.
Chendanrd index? 16.8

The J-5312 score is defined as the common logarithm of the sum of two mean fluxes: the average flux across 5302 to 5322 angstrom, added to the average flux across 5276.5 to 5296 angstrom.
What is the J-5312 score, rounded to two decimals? 1.51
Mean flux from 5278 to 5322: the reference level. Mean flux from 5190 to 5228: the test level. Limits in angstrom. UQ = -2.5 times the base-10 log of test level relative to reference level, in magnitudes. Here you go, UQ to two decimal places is 0.15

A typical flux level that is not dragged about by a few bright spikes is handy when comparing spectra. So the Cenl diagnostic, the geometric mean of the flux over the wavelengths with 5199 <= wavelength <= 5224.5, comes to 14.3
